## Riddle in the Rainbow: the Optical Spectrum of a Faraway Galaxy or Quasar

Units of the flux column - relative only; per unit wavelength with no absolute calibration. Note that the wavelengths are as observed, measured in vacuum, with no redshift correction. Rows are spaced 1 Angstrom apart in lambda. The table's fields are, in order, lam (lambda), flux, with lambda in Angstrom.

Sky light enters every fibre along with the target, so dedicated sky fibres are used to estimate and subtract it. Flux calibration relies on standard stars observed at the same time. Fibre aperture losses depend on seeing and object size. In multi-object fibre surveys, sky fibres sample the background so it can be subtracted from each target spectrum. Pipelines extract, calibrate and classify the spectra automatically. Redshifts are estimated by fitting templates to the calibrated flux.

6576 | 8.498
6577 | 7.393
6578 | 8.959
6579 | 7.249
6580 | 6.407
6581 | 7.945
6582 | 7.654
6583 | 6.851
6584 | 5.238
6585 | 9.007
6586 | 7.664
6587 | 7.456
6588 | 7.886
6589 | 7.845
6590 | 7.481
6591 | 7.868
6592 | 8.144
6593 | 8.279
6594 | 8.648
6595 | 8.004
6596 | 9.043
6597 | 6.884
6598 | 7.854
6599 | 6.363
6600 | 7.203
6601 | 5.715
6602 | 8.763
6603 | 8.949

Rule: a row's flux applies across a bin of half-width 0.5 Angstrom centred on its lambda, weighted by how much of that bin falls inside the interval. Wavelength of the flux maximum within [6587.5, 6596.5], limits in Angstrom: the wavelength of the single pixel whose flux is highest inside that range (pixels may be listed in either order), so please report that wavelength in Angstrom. 6596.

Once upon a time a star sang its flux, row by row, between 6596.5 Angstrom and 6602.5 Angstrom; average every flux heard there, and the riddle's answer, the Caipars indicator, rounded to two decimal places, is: 7.13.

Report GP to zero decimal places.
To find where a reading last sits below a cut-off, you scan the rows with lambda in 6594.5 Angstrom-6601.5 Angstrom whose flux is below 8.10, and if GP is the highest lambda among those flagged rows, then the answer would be 6601 Angstrom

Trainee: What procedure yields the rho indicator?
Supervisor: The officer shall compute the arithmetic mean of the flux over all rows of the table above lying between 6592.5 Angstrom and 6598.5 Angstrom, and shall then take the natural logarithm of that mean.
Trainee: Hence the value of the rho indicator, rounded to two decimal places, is 2.09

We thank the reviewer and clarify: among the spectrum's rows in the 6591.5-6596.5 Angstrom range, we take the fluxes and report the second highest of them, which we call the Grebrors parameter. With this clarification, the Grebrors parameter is 8.648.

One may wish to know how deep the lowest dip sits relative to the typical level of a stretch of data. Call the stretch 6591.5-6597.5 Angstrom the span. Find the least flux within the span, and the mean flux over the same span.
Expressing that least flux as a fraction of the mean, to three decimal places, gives 0.843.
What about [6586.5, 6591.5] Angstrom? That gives 0.967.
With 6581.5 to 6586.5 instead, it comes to 0.719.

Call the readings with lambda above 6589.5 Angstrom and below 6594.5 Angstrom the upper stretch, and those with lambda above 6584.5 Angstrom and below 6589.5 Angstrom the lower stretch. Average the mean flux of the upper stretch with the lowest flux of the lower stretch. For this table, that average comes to 7.77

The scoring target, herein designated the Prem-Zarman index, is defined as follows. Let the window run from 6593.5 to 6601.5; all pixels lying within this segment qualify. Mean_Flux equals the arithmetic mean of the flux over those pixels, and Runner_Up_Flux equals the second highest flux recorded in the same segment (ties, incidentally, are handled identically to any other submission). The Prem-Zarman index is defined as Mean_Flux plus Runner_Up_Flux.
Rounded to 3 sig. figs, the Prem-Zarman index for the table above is 16.1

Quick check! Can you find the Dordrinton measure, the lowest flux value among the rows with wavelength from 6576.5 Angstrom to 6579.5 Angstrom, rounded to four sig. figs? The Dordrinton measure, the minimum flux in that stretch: 7.249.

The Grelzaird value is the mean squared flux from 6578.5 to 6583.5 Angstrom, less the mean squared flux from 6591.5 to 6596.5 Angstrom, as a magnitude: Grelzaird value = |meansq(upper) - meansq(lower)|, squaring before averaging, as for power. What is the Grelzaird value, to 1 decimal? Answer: 18.7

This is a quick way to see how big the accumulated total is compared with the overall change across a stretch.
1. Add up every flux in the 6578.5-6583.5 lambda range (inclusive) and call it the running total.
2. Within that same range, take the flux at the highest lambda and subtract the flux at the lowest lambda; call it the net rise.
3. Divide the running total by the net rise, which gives -91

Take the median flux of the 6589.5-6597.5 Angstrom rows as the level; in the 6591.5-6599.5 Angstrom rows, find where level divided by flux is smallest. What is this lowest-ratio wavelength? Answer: 6596 Angstrom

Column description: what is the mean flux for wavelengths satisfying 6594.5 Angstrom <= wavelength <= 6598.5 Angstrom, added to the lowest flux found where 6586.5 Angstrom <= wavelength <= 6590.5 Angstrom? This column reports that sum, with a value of 15.4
